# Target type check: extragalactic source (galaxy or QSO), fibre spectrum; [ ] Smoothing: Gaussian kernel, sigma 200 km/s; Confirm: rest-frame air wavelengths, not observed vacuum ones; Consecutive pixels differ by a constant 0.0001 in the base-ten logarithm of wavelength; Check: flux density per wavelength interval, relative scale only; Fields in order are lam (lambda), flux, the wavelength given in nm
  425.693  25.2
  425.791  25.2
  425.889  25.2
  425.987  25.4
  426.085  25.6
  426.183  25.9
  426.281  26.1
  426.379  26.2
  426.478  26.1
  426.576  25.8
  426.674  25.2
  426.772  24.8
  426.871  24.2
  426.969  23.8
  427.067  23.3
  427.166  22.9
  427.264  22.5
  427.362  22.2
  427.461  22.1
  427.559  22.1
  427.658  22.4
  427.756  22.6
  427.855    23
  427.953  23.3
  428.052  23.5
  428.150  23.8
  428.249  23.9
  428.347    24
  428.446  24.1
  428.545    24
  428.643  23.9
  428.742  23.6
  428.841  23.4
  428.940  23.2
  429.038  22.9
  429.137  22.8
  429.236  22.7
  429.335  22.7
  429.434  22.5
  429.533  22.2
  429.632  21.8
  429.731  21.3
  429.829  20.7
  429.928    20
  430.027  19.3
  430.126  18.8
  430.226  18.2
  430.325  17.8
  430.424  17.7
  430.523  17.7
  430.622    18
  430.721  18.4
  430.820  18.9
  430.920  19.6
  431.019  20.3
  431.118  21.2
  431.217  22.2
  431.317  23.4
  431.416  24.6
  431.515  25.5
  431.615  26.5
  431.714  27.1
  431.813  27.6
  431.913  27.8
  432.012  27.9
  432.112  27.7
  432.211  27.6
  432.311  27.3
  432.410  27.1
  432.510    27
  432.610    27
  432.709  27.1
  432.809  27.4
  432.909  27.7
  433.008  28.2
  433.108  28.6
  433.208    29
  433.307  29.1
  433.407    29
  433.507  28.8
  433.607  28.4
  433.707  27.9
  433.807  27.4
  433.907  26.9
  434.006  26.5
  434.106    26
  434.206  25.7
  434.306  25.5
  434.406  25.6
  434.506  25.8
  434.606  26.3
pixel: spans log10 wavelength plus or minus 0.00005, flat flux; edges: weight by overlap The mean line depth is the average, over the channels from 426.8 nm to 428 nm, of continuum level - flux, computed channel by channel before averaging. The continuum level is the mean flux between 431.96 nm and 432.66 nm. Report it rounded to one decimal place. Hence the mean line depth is 4.5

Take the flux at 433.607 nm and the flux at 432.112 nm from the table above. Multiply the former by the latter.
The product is 787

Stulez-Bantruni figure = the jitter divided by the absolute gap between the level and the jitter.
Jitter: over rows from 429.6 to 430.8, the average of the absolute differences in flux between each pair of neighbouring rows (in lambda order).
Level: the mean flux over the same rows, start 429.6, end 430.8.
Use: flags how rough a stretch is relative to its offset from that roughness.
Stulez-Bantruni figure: 0.023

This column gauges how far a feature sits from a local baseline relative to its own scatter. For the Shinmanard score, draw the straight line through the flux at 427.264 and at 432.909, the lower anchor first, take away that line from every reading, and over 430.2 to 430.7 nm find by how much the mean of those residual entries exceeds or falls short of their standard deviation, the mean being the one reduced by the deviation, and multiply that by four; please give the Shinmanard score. -31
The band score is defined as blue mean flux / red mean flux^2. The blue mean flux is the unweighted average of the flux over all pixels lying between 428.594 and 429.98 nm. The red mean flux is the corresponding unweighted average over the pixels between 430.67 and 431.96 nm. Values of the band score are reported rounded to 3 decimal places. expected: 0.041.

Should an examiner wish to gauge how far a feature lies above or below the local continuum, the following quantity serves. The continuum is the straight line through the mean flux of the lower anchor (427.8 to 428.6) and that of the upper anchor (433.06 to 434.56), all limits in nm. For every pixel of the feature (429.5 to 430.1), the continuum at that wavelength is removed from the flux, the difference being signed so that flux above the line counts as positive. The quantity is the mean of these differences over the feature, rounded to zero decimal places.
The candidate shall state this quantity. -4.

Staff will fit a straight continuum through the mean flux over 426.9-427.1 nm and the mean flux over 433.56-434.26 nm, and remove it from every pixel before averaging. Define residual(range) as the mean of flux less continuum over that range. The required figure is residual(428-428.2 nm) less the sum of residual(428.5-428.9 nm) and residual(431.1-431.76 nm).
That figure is 2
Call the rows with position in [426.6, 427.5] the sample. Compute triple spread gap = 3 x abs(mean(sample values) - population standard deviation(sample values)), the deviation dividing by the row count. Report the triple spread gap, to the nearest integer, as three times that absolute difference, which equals 67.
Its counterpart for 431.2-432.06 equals 72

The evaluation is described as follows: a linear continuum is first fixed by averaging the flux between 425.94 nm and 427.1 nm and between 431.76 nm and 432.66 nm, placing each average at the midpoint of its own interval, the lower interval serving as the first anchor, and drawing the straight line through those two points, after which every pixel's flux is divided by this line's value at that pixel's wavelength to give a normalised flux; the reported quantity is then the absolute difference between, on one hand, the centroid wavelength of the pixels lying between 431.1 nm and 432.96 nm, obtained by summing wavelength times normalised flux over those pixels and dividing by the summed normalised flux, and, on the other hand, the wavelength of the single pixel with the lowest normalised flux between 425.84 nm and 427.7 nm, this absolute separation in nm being 4.48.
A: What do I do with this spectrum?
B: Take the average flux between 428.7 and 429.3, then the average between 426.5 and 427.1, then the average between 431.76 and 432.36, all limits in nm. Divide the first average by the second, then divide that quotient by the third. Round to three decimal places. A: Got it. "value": 0.034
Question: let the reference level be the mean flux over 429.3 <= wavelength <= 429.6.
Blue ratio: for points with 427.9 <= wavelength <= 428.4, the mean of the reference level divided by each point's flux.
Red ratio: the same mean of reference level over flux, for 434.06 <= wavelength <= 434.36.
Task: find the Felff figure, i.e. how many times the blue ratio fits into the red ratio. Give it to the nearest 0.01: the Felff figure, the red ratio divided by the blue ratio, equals 0.92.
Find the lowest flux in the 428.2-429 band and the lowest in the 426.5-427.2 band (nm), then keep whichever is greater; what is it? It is 23.2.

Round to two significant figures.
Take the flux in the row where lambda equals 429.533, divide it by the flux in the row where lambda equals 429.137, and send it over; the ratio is 0.97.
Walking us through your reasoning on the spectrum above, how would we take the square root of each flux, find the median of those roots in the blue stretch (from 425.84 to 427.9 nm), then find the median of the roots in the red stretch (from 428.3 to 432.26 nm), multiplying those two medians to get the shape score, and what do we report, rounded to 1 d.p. 23.4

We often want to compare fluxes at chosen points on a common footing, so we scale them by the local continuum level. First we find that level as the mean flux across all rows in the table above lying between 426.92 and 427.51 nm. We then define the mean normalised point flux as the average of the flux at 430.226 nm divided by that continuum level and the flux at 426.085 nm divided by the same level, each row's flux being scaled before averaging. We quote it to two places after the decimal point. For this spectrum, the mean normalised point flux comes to 0.96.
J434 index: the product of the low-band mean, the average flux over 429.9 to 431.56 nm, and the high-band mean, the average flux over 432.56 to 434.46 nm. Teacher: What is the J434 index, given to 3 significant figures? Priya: 552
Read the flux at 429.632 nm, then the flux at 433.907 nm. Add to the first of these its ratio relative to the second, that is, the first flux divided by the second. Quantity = 22.6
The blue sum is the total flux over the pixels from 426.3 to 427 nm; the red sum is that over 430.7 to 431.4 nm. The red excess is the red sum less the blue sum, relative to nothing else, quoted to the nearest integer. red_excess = -32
